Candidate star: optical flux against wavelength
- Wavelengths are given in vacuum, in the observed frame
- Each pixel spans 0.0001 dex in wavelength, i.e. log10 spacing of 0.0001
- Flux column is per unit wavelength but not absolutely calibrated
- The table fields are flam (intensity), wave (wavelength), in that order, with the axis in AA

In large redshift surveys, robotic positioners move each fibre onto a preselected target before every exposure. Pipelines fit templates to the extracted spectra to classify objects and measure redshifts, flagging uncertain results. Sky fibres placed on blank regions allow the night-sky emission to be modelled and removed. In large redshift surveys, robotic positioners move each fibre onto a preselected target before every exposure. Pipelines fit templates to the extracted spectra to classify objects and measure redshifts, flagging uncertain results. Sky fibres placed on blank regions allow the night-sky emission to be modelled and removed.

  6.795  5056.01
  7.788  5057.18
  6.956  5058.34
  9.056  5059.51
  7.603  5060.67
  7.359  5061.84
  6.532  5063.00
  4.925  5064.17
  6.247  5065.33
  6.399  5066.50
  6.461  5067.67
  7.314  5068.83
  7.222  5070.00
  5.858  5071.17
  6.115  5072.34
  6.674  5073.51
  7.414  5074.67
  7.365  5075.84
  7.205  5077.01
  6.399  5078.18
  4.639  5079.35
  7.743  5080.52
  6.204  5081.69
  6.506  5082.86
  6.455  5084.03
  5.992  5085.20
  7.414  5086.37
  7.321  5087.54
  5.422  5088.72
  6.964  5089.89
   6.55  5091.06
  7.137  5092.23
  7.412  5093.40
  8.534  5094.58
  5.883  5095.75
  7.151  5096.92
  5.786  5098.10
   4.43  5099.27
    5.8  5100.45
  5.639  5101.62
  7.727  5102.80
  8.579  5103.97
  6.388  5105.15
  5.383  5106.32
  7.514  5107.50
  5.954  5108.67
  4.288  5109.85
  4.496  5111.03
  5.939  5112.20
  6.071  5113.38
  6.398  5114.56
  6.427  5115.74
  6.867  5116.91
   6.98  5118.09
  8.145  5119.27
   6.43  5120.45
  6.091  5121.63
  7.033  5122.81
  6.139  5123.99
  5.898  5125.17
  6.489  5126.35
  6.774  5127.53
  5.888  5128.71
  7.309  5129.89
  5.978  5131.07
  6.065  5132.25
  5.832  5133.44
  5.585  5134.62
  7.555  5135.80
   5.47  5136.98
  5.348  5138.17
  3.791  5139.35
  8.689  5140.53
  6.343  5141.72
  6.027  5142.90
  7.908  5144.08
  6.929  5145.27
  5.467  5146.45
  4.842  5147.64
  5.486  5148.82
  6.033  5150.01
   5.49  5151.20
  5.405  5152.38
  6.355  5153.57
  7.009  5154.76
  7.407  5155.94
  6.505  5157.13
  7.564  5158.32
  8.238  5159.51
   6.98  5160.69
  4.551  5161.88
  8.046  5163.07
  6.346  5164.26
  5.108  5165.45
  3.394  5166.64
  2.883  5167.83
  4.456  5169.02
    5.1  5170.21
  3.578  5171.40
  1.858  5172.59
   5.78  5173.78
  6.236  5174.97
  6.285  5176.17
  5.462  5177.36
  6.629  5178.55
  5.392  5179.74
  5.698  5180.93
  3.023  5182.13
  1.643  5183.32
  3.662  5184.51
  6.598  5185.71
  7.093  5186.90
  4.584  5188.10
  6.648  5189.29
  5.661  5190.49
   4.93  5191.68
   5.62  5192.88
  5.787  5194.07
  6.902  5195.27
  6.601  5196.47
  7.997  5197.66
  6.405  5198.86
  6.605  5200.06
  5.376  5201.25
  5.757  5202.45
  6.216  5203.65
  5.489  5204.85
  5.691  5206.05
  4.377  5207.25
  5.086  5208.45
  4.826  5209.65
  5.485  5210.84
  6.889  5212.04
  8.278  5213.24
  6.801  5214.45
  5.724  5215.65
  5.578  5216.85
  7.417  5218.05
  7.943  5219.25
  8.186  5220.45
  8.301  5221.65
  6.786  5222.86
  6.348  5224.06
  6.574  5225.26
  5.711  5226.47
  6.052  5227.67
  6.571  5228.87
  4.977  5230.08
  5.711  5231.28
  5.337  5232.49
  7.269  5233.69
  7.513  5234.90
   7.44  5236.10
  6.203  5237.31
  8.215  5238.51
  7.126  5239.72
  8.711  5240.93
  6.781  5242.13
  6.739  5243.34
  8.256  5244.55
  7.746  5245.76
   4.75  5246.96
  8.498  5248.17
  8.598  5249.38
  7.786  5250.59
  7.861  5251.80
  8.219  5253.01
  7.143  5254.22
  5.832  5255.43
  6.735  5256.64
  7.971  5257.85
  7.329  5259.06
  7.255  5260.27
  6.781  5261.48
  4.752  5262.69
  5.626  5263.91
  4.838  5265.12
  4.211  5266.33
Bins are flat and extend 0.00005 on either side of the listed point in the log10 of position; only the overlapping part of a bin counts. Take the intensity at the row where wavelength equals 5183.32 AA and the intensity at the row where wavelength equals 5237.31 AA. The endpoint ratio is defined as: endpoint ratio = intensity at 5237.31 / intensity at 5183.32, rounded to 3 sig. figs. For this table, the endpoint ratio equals 3.78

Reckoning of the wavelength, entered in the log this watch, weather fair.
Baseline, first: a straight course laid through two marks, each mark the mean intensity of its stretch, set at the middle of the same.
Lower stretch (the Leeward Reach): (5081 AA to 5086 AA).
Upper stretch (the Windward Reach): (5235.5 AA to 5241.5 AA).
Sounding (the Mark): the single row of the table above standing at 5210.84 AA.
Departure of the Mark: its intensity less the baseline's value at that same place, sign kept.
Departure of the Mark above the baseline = -1.8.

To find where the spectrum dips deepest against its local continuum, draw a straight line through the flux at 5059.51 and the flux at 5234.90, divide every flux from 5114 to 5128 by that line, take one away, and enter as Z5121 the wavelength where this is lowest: 5125.17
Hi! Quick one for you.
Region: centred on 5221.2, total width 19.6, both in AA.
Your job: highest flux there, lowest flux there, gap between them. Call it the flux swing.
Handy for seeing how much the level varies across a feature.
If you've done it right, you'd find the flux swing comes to 3.3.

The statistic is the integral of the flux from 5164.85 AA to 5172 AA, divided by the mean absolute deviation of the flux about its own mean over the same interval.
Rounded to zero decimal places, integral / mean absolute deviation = 36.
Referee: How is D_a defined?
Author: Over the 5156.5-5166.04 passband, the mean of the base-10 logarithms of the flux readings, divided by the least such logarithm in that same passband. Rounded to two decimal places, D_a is 1.24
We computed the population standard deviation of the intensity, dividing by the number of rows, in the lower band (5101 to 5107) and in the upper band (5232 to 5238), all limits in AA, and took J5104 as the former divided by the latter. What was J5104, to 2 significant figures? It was 1.4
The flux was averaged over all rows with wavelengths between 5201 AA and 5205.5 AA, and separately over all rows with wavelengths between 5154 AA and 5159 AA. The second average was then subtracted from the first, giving -1.4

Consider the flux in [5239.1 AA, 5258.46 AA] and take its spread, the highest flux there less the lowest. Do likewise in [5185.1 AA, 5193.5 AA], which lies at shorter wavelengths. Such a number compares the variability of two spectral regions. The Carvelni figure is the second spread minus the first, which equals -1.5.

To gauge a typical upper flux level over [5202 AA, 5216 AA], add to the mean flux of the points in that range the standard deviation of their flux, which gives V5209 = 6.9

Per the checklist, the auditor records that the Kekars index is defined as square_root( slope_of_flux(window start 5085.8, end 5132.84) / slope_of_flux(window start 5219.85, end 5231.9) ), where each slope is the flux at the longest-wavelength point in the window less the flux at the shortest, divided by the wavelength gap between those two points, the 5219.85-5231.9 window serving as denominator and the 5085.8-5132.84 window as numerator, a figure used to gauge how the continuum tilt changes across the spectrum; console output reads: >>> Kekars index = 0.36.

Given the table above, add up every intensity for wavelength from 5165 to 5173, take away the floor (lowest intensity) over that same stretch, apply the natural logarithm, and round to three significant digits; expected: 3.20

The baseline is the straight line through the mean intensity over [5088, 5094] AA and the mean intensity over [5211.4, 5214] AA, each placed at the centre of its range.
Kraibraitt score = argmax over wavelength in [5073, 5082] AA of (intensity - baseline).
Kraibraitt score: 5080.52 AA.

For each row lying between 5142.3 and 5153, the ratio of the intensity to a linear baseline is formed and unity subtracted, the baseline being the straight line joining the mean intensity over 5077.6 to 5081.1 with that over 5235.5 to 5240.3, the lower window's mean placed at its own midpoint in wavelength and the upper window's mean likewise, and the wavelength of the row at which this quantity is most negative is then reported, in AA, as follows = 5147.64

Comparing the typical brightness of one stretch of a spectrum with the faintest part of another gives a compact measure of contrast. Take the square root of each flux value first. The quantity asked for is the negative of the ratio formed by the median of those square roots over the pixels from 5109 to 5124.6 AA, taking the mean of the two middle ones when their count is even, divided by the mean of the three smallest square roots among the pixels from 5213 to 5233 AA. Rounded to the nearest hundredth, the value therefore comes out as -1.10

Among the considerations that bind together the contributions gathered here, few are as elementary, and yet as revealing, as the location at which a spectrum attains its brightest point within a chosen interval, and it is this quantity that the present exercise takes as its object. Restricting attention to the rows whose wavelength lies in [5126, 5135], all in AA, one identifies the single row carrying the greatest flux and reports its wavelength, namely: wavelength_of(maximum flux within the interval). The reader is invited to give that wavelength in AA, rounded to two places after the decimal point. 5129.89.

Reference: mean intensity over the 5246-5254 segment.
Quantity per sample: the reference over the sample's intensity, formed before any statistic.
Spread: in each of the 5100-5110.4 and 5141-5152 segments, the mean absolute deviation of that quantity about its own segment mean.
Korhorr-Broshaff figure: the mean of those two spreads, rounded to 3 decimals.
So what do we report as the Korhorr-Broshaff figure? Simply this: 0.169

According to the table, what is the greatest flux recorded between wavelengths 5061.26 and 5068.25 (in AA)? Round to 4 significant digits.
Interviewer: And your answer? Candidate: 7.359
